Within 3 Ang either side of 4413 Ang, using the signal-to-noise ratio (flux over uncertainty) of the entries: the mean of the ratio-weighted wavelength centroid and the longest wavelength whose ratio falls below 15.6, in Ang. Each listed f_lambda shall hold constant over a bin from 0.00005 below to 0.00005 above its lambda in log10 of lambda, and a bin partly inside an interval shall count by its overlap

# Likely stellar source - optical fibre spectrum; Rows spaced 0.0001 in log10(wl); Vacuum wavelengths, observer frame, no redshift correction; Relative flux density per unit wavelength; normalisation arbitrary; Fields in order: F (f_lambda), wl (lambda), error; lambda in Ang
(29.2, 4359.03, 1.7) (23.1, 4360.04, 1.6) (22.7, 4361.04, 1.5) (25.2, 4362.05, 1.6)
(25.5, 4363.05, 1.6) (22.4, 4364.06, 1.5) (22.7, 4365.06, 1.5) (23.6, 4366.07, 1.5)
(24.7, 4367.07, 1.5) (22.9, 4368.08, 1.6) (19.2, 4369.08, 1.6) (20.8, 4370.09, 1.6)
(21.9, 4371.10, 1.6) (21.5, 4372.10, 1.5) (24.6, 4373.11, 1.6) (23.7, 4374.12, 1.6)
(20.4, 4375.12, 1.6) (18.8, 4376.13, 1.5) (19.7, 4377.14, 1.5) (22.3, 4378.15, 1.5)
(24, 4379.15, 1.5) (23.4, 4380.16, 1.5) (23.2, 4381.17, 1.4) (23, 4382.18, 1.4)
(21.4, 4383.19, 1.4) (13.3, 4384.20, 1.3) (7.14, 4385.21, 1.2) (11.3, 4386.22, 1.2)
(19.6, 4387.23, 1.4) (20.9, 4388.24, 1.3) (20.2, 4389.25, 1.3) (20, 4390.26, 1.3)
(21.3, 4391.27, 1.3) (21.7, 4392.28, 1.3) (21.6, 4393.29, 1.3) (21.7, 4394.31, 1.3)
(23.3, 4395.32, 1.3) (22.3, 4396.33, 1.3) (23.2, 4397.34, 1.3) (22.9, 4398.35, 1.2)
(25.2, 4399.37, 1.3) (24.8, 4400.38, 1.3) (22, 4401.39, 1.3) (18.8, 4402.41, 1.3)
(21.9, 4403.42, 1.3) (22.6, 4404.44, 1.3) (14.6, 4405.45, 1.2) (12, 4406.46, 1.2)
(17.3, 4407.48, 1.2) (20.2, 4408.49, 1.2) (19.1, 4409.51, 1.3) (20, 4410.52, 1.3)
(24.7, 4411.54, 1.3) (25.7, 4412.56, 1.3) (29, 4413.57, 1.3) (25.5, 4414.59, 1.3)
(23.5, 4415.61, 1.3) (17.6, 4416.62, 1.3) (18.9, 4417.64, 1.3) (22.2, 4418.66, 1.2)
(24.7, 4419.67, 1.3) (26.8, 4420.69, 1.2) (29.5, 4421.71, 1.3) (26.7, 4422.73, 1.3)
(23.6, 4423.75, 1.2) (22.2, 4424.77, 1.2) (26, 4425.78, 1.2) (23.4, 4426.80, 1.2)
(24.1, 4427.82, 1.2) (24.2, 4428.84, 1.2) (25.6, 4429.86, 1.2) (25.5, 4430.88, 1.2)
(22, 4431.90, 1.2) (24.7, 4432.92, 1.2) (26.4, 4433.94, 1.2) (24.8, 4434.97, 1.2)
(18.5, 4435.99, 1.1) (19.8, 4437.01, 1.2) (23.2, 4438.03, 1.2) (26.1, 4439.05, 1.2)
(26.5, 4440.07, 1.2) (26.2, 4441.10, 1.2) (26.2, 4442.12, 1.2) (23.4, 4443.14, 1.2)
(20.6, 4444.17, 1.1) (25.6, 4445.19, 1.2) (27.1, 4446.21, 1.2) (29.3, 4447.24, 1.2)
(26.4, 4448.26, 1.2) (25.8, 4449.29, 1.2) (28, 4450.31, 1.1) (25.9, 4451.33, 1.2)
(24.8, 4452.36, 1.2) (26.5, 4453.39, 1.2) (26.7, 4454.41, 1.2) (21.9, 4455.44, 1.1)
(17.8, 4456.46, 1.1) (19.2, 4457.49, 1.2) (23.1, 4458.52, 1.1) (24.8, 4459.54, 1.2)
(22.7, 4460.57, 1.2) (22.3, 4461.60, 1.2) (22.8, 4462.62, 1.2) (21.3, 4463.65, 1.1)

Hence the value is 4411.8 Ang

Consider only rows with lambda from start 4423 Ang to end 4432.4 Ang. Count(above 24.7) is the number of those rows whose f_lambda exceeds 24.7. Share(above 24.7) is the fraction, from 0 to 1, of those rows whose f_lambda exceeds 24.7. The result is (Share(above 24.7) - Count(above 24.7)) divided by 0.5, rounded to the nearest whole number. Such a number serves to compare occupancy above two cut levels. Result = -5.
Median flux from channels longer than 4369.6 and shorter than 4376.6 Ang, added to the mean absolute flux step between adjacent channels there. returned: 23.2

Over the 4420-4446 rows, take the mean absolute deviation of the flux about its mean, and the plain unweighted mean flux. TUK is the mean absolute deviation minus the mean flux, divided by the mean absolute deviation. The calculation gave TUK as -11.7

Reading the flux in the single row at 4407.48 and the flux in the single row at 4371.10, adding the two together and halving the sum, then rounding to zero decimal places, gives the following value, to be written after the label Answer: 20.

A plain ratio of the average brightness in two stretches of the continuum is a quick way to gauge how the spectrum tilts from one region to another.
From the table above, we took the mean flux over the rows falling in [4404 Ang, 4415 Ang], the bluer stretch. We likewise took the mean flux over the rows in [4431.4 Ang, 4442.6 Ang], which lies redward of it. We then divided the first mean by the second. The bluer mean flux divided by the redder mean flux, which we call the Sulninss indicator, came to 0.87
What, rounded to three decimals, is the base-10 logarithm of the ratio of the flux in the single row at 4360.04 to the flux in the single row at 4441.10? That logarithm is -0.055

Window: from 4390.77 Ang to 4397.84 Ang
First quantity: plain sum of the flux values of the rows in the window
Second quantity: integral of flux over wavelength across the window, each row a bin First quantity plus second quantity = 312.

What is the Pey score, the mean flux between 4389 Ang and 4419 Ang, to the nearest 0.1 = 21.5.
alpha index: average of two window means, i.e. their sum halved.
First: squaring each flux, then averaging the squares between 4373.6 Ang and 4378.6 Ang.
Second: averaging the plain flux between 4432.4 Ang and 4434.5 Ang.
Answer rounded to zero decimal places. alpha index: 234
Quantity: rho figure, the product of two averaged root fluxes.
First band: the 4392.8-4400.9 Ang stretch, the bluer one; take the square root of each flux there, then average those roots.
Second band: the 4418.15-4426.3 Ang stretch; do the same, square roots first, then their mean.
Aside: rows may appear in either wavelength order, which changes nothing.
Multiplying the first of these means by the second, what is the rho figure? 24.1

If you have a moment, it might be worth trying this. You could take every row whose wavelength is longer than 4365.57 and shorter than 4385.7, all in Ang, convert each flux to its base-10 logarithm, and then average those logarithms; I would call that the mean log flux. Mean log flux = 1.31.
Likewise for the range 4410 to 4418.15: 1.36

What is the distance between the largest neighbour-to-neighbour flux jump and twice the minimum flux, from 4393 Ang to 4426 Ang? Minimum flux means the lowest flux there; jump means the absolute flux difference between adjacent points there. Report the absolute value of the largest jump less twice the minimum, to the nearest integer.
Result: 16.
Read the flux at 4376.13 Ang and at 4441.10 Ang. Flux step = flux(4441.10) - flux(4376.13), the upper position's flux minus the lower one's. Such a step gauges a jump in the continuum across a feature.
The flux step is 7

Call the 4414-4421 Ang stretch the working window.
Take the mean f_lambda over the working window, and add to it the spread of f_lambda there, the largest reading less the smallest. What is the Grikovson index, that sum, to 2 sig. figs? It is 32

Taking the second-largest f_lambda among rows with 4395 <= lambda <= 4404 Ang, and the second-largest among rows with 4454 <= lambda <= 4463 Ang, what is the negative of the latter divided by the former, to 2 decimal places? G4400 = -1.00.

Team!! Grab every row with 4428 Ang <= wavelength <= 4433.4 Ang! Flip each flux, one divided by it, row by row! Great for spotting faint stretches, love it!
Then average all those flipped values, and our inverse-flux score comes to 0.0411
